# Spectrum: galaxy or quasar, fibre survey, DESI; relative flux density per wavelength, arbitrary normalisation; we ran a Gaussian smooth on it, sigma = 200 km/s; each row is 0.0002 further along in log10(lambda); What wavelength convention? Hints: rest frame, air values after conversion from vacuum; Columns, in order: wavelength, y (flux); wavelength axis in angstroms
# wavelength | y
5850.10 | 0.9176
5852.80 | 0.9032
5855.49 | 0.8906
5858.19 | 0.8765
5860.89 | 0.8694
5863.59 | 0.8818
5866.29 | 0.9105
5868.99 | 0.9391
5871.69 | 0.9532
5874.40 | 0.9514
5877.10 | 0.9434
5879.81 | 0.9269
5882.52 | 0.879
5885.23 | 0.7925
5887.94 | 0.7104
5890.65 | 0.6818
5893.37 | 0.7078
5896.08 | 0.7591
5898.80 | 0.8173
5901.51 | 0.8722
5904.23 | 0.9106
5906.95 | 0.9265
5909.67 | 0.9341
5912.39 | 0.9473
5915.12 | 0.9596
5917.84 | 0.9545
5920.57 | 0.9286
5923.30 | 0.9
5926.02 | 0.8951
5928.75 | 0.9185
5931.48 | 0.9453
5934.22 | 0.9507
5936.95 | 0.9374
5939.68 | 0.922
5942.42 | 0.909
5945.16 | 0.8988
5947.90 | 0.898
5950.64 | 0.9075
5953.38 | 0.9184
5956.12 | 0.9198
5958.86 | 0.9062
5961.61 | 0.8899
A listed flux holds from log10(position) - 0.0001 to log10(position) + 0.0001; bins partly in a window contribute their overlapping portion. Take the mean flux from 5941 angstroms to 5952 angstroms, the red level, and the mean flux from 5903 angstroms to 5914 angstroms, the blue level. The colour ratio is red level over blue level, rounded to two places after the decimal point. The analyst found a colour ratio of 0.97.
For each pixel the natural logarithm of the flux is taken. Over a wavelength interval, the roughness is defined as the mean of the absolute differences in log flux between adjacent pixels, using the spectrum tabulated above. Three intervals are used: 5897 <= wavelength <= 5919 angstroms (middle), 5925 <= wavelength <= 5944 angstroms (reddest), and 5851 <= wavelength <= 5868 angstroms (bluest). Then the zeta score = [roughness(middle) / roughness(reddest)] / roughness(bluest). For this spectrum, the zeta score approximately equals 80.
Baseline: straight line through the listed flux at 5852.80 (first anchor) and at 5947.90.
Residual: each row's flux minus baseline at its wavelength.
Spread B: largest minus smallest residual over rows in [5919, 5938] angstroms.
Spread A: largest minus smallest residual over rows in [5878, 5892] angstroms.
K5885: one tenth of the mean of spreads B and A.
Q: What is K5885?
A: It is 0.015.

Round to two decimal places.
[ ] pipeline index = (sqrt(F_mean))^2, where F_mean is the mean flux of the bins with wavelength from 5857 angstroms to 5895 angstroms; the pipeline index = 0.86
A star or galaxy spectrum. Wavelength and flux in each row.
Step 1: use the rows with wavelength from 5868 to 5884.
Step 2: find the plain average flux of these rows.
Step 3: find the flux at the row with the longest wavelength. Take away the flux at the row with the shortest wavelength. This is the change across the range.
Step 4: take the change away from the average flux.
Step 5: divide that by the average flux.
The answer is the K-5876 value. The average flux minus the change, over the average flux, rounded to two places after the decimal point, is 1.06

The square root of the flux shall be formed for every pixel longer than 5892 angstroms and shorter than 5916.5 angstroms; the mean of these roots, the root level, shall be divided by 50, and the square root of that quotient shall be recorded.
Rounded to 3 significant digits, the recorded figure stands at 0.137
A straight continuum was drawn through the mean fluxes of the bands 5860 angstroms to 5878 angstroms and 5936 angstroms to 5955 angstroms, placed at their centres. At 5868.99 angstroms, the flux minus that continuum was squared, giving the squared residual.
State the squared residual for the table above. 0.0003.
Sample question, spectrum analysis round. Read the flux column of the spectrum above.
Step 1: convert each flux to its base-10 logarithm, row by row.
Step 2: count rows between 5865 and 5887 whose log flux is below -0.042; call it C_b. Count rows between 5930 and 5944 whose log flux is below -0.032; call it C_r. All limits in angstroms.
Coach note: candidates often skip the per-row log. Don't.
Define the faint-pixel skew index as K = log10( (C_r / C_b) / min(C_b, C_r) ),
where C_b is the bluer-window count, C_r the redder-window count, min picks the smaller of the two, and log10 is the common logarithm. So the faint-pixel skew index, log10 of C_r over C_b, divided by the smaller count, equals -0.30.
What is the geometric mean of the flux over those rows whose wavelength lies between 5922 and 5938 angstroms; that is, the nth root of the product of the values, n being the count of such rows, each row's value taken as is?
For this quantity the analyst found 0.924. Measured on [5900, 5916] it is 0.925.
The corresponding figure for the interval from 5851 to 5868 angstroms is 0.889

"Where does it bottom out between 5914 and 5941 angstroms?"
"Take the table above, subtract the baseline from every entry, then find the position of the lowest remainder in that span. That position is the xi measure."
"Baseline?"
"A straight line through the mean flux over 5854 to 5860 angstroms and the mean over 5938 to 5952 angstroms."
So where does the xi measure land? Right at 5926.02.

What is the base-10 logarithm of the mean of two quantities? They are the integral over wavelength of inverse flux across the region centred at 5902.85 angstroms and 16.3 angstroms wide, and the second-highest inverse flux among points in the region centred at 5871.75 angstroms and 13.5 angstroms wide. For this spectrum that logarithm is 1.00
